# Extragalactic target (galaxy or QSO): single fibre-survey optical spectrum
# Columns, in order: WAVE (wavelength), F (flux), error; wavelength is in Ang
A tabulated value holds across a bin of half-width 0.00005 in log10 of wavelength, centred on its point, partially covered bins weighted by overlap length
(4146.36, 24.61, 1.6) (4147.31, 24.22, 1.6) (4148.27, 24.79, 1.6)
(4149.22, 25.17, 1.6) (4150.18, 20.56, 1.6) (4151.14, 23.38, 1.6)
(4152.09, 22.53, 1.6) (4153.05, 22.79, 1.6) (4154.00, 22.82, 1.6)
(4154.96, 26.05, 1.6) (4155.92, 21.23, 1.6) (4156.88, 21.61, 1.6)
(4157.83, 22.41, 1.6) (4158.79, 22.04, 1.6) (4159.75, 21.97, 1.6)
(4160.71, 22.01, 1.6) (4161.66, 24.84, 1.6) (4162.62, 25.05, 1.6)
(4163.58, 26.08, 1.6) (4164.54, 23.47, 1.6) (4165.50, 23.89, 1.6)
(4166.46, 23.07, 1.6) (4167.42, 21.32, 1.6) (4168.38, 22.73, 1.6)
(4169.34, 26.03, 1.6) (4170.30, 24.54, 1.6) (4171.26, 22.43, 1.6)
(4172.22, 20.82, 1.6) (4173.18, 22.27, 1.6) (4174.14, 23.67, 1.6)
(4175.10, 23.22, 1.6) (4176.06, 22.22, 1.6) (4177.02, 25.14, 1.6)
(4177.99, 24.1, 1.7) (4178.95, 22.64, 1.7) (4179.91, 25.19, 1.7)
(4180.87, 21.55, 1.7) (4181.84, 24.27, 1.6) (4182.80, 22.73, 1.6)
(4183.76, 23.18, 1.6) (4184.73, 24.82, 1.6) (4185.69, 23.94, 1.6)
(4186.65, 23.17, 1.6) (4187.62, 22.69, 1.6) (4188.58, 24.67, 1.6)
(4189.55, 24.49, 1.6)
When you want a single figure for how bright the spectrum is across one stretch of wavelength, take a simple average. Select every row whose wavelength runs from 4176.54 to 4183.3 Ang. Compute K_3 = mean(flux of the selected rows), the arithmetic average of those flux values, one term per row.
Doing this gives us 23.7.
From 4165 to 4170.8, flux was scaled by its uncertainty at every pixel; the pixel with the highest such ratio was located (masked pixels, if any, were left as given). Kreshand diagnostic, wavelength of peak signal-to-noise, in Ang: 4169.34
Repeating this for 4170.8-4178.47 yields 4177.02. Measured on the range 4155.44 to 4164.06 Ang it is 4163.58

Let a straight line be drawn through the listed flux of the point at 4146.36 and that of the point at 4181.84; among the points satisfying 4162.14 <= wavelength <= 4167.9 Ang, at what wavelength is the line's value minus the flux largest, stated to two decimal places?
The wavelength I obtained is 4167.42 Ang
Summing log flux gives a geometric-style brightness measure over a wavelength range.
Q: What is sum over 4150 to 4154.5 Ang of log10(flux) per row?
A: 6.75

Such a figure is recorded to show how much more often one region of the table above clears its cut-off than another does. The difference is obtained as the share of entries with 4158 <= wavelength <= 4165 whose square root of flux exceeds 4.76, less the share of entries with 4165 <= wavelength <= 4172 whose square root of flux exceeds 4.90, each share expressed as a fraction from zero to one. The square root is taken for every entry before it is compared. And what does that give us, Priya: 0.29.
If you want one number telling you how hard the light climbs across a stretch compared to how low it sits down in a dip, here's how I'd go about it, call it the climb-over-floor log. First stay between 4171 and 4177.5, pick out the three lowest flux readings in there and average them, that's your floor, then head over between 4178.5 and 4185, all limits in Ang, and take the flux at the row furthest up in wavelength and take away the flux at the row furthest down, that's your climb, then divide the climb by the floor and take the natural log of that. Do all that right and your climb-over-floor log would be -2.3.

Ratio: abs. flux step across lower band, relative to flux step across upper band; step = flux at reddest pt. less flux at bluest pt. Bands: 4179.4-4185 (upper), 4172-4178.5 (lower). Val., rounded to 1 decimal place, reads -8.9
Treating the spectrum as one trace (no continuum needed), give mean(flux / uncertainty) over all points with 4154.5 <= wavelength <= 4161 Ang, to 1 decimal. 14.0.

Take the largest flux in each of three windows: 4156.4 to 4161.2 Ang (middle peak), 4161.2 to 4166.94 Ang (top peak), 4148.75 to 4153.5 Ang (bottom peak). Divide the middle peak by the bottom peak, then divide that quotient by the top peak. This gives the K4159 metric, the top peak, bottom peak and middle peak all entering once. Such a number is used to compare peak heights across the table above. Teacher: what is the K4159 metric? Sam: 0.034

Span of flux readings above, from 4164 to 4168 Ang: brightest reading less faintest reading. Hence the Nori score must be 2.6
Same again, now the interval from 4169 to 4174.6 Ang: 5.2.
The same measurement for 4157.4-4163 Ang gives 3.1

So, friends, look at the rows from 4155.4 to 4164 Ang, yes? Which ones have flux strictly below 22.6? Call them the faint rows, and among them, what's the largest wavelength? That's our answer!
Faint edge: 4160.71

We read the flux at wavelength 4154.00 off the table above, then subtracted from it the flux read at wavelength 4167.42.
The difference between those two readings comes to 1.5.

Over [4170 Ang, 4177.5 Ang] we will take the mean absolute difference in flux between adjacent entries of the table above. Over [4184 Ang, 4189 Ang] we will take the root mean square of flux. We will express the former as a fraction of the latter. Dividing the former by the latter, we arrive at 0.065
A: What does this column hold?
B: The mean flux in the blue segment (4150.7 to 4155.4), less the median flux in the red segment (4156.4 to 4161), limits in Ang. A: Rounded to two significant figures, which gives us 1.5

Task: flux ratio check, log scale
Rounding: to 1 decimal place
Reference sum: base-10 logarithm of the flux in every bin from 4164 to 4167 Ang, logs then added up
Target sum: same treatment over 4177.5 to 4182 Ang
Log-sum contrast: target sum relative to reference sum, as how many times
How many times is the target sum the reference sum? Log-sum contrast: 1.7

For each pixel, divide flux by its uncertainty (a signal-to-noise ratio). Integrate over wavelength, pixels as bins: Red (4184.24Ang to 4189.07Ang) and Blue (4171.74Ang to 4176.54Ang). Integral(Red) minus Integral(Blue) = 4.5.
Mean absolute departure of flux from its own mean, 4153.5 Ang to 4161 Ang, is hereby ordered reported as 0.96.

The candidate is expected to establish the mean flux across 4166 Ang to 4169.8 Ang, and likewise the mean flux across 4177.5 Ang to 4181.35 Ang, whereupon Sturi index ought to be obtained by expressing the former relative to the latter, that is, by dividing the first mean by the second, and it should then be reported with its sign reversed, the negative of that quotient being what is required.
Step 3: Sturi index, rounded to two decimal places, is -1.00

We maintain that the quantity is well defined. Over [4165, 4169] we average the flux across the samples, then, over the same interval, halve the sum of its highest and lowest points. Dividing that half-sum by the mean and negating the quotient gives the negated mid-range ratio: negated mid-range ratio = -0.99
